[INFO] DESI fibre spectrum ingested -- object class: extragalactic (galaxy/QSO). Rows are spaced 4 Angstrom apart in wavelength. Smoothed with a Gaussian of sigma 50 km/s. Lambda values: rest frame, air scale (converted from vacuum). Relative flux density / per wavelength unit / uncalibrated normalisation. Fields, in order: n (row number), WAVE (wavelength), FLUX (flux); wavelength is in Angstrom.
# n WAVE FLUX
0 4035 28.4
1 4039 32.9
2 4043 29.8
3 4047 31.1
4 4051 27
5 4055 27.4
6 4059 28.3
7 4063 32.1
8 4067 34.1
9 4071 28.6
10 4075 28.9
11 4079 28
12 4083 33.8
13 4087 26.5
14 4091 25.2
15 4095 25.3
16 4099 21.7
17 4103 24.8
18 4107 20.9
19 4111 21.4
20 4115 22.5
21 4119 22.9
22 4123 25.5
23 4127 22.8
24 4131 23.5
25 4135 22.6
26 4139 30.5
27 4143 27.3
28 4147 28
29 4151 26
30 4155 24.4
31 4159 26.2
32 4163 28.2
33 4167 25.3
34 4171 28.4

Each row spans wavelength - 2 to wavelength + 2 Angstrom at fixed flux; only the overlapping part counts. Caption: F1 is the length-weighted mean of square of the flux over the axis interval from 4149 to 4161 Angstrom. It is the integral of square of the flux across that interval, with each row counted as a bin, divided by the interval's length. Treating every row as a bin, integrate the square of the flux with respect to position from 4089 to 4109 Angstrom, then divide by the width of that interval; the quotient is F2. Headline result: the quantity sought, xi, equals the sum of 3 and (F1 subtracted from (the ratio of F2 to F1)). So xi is -649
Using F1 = 653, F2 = 560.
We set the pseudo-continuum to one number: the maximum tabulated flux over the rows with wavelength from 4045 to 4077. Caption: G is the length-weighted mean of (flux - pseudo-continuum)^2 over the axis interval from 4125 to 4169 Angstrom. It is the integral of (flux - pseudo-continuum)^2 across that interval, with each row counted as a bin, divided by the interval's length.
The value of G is 73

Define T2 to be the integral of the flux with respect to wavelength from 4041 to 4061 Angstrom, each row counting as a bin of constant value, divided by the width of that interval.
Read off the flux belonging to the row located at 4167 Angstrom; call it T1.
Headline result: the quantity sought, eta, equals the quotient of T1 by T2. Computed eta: 0.88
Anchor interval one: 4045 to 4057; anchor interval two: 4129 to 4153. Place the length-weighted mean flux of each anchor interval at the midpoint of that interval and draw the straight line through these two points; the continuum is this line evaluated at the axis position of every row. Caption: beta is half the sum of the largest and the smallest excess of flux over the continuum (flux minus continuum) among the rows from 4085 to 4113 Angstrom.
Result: -3.7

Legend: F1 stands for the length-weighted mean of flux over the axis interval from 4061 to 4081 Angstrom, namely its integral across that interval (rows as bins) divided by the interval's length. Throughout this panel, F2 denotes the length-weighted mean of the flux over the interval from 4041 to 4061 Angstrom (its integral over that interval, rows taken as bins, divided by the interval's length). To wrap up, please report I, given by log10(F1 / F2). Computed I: 0.02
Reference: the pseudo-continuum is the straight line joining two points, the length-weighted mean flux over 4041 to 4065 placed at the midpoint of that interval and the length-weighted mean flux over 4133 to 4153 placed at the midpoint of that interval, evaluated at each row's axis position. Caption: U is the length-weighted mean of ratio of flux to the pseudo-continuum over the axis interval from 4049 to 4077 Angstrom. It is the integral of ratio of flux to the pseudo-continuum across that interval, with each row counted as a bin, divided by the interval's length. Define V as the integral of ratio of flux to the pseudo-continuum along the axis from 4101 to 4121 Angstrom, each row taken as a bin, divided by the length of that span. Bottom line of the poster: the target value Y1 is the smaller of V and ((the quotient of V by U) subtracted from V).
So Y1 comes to 0.01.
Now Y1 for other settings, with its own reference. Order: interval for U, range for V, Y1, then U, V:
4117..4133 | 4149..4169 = -0.15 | 0.87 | 0.984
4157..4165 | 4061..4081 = 0.03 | 1.03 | 1.053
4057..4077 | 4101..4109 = 0.04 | 1.05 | 0.819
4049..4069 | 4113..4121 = 0.02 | 1.02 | 0.823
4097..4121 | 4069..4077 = -0.24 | 0.80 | 1.000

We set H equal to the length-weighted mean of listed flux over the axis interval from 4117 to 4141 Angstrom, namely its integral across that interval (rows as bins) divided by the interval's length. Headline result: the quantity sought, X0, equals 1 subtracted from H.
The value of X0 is 24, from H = 25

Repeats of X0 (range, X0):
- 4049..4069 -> 29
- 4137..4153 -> 27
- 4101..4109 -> 22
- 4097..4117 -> 21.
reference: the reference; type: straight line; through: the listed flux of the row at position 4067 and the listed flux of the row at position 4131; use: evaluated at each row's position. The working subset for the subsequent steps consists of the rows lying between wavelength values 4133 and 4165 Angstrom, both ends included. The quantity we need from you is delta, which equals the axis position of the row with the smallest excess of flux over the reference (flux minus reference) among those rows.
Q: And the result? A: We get 4135 Angstrom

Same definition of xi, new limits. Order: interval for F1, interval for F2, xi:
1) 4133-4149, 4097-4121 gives -739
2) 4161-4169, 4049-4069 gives -713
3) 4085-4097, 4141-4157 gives -655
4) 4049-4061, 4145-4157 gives -756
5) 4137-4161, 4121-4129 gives -732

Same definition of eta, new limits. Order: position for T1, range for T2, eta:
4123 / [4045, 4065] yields 0.87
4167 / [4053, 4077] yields 0.85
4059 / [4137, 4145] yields 0.98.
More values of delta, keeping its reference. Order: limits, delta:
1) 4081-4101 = 4099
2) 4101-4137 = 4107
